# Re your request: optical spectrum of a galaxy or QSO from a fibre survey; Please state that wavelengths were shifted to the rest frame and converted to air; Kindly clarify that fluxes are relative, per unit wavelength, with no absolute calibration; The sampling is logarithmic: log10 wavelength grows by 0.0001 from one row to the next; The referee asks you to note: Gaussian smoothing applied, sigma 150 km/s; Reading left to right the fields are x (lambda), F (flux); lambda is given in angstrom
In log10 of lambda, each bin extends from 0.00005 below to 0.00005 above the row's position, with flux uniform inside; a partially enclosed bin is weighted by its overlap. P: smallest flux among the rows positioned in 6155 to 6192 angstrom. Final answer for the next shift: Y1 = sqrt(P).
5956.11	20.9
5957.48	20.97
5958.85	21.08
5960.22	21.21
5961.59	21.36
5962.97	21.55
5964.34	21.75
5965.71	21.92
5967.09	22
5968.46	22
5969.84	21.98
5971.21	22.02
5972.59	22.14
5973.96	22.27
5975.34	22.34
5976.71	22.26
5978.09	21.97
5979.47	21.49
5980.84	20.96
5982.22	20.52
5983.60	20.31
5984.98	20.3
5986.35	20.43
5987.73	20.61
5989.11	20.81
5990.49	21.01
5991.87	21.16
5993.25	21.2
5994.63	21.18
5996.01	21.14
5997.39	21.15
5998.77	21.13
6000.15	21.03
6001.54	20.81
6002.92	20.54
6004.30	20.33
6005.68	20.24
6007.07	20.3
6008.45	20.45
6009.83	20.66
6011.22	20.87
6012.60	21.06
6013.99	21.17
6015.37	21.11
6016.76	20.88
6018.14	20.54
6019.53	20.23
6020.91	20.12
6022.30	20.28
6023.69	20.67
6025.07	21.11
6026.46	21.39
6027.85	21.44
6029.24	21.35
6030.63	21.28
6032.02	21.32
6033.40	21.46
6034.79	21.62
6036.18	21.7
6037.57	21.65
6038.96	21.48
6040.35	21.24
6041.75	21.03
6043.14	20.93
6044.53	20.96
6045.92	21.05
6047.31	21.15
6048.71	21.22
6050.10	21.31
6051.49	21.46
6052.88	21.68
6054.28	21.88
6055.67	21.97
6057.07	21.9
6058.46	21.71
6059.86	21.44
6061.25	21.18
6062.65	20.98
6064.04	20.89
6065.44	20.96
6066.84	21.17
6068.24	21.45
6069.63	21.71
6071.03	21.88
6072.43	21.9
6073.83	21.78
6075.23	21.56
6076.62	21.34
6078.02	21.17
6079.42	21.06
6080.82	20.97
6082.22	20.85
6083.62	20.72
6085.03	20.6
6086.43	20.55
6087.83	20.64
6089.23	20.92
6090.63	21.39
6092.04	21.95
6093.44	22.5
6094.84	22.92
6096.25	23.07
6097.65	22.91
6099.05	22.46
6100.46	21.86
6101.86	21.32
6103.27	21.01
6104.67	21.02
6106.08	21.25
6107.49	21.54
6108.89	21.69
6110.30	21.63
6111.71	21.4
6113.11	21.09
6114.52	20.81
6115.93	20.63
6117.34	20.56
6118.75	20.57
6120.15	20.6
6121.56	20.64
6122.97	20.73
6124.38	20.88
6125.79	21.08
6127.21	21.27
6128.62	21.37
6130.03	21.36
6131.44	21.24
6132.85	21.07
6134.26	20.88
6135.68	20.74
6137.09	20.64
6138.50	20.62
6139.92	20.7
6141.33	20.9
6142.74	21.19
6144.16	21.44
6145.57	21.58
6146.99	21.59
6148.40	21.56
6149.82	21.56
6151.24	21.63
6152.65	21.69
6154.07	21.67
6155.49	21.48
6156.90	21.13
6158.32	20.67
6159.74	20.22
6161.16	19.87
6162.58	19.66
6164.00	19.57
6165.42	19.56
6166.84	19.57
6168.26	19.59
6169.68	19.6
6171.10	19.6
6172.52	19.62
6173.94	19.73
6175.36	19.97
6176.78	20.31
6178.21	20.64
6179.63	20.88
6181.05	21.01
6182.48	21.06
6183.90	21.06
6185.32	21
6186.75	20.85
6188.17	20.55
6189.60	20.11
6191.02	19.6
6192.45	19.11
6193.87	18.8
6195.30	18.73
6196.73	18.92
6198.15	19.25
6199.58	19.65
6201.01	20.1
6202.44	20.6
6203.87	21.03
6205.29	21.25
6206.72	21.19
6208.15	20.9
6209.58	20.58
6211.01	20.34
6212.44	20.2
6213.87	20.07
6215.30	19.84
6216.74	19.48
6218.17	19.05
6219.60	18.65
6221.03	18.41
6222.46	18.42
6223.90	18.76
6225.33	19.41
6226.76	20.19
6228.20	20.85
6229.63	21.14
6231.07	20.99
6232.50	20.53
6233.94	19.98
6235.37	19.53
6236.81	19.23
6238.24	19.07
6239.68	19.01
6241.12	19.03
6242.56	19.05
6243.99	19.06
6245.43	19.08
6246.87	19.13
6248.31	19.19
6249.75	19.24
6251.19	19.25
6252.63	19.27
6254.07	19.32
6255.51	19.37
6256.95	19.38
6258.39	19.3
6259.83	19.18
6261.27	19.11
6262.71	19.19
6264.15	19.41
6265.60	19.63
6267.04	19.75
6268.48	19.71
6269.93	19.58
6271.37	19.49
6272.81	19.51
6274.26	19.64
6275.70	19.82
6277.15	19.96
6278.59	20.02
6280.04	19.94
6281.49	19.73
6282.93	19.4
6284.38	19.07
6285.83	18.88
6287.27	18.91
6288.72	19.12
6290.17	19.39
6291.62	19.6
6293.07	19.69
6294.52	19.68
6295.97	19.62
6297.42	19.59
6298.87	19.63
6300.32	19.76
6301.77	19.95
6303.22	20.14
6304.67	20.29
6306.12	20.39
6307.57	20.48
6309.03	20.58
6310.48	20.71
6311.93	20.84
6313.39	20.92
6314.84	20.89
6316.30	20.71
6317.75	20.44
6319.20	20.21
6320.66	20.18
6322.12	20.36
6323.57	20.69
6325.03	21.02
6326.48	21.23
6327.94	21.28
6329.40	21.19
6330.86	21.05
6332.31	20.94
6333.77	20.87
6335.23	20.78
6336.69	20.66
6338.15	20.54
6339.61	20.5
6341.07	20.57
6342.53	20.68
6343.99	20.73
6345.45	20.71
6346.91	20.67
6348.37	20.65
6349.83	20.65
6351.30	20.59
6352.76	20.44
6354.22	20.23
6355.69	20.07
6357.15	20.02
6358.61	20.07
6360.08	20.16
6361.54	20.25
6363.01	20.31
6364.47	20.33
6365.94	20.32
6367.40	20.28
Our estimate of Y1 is 4.42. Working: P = 19.56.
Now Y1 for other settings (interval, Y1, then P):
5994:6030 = 4.49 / 20.12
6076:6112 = 4.53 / 20.55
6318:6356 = 4.48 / 20.07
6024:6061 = 4.57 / 20.93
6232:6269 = 4.36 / 19.01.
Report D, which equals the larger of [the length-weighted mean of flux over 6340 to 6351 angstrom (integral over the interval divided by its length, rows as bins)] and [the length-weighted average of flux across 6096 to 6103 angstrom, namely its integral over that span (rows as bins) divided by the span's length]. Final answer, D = 22.2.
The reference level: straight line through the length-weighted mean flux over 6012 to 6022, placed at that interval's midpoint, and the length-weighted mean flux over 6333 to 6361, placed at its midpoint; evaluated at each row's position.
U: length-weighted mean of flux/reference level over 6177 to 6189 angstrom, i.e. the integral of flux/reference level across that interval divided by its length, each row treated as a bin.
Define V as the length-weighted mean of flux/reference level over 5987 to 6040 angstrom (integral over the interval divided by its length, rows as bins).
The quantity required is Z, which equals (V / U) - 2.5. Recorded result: -1.50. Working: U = 1.011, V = 1.01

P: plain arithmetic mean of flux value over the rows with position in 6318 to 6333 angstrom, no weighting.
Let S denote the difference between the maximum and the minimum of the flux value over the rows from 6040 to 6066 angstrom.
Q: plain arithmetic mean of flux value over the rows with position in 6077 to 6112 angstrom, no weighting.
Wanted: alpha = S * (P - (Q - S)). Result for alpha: 0.4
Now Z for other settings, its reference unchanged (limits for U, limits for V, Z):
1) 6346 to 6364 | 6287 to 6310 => -1.53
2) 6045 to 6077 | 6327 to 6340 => -1.52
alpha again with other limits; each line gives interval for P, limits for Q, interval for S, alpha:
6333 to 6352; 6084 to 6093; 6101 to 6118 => 0.9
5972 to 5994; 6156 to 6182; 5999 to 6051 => 4.3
